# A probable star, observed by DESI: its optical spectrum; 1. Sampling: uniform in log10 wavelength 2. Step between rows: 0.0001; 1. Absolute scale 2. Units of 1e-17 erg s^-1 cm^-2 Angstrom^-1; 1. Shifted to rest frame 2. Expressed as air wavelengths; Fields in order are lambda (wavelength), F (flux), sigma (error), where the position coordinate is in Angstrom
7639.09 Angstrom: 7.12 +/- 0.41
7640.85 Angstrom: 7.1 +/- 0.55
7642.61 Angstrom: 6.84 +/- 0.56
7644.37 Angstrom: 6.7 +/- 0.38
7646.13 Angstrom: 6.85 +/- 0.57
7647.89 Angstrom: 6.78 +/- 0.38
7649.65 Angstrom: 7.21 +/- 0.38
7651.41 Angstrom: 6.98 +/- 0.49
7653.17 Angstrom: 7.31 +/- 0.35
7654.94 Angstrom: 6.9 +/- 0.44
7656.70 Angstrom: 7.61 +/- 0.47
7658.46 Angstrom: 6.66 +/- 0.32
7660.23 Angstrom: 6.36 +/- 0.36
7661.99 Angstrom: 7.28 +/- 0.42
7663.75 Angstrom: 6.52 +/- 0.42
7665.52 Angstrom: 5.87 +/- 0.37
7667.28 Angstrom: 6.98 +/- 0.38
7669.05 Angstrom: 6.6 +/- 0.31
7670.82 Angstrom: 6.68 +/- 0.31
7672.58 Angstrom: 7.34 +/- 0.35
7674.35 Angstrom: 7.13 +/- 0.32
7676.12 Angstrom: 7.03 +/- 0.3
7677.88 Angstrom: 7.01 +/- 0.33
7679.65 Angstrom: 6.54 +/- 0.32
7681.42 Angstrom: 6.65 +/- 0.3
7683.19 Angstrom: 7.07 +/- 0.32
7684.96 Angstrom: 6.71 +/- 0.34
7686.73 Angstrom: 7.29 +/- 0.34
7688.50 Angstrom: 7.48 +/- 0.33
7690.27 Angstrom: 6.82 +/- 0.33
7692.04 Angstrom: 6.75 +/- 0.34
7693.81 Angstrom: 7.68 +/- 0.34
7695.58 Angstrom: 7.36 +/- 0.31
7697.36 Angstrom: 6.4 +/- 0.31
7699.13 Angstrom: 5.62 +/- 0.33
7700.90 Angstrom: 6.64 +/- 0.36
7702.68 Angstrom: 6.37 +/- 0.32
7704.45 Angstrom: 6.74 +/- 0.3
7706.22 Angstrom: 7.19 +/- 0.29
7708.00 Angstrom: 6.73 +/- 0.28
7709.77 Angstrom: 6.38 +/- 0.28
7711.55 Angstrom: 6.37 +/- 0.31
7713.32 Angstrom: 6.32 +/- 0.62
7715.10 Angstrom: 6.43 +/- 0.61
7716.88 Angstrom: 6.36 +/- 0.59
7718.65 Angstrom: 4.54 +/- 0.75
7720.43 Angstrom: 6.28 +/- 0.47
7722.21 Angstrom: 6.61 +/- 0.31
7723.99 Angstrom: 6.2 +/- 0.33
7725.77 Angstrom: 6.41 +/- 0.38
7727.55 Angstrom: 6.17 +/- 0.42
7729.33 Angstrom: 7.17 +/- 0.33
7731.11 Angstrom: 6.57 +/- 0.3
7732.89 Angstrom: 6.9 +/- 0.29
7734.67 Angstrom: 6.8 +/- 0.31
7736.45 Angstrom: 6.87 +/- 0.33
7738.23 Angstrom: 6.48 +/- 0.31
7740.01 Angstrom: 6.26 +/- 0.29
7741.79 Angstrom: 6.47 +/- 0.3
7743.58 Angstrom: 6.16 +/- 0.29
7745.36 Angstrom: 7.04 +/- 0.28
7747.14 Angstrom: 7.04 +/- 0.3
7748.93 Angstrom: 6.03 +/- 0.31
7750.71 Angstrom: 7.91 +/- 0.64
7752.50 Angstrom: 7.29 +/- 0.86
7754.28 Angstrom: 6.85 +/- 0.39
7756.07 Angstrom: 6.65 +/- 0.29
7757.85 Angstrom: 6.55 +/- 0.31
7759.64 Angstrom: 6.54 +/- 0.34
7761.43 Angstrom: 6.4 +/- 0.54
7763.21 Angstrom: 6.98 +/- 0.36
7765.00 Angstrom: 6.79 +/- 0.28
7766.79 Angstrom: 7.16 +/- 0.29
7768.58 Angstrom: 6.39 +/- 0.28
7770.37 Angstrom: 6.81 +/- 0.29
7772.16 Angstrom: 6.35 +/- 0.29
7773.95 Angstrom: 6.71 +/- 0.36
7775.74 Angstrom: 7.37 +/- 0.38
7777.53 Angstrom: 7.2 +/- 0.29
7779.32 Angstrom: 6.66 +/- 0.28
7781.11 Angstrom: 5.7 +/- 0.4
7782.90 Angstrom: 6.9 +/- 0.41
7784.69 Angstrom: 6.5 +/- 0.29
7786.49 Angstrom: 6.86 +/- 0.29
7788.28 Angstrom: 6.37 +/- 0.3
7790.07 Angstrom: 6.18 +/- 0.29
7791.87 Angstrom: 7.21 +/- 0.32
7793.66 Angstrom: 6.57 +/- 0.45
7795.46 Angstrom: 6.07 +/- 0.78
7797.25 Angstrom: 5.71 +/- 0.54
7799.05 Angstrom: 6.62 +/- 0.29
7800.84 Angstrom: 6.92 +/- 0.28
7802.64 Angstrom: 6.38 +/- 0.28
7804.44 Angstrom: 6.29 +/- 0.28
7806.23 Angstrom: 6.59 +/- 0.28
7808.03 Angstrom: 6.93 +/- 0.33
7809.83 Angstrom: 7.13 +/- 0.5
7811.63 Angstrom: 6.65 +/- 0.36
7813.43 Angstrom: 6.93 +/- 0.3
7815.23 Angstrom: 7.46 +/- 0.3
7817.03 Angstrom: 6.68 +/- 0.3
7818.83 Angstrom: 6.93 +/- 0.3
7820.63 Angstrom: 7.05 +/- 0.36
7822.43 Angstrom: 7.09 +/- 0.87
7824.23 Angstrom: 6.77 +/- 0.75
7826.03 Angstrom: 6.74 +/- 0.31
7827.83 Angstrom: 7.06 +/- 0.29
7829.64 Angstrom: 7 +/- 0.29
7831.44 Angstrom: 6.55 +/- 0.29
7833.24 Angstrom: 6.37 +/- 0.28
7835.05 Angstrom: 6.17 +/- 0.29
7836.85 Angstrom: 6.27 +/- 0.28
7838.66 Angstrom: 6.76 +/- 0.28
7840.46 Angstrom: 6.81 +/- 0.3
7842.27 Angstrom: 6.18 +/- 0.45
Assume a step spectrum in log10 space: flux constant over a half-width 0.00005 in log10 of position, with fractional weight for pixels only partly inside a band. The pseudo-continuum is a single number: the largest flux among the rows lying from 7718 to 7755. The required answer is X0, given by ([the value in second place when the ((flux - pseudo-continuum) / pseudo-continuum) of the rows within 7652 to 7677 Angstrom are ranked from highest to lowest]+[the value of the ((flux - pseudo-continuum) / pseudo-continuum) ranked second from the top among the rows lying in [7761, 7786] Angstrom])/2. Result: -0.081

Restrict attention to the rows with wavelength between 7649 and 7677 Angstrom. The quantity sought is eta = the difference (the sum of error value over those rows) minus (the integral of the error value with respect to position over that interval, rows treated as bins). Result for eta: -4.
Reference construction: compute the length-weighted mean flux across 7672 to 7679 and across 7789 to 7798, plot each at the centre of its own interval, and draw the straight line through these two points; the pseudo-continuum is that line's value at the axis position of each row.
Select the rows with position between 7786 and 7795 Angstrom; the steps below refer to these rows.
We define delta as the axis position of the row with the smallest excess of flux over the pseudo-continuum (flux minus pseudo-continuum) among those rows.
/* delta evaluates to 7790.07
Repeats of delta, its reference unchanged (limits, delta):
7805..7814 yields 7806.23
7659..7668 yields 7665.52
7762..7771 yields 7768.58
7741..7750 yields 7748.93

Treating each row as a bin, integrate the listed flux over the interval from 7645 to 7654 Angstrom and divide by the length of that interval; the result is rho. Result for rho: 7.02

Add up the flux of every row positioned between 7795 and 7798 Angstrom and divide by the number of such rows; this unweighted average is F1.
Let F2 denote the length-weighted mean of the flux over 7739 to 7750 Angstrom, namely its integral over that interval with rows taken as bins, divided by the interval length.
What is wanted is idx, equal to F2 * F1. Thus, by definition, 38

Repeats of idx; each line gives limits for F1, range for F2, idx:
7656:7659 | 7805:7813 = 49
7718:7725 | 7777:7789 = 39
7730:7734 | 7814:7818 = 48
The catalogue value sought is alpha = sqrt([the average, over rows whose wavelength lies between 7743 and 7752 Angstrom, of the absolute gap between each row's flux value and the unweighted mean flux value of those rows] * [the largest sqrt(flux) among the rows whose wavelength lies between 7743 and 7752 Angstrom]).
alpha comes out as 1.29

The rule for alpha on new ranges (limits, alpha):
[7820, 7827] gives 0.65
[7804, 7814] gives 0.81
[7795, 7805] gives 0.90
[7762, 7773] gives 0.82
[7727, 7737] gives 0.82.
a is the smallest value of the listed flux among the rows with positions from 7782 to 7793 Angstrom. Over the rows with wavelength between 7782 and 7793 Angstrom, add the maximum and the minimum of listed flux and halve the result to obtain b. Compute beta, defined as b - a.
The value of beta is 0.5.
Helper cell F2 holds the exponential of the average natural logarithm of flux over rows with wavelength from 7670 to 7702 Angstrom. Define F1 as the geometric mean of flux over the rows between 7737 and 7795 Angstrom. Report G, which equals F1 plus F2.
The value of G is 13.6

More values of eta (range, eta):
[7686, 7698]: -2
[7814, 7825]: -2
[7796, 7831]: -6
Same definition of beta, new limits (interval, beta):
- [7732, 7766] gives 0.9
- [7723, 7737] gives 0.5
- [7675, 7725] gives 1.6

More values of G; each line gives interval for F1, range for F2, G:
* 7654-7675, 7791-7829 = 13.6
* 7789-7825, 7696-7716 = 13.2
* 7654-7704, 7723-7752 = 13.5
